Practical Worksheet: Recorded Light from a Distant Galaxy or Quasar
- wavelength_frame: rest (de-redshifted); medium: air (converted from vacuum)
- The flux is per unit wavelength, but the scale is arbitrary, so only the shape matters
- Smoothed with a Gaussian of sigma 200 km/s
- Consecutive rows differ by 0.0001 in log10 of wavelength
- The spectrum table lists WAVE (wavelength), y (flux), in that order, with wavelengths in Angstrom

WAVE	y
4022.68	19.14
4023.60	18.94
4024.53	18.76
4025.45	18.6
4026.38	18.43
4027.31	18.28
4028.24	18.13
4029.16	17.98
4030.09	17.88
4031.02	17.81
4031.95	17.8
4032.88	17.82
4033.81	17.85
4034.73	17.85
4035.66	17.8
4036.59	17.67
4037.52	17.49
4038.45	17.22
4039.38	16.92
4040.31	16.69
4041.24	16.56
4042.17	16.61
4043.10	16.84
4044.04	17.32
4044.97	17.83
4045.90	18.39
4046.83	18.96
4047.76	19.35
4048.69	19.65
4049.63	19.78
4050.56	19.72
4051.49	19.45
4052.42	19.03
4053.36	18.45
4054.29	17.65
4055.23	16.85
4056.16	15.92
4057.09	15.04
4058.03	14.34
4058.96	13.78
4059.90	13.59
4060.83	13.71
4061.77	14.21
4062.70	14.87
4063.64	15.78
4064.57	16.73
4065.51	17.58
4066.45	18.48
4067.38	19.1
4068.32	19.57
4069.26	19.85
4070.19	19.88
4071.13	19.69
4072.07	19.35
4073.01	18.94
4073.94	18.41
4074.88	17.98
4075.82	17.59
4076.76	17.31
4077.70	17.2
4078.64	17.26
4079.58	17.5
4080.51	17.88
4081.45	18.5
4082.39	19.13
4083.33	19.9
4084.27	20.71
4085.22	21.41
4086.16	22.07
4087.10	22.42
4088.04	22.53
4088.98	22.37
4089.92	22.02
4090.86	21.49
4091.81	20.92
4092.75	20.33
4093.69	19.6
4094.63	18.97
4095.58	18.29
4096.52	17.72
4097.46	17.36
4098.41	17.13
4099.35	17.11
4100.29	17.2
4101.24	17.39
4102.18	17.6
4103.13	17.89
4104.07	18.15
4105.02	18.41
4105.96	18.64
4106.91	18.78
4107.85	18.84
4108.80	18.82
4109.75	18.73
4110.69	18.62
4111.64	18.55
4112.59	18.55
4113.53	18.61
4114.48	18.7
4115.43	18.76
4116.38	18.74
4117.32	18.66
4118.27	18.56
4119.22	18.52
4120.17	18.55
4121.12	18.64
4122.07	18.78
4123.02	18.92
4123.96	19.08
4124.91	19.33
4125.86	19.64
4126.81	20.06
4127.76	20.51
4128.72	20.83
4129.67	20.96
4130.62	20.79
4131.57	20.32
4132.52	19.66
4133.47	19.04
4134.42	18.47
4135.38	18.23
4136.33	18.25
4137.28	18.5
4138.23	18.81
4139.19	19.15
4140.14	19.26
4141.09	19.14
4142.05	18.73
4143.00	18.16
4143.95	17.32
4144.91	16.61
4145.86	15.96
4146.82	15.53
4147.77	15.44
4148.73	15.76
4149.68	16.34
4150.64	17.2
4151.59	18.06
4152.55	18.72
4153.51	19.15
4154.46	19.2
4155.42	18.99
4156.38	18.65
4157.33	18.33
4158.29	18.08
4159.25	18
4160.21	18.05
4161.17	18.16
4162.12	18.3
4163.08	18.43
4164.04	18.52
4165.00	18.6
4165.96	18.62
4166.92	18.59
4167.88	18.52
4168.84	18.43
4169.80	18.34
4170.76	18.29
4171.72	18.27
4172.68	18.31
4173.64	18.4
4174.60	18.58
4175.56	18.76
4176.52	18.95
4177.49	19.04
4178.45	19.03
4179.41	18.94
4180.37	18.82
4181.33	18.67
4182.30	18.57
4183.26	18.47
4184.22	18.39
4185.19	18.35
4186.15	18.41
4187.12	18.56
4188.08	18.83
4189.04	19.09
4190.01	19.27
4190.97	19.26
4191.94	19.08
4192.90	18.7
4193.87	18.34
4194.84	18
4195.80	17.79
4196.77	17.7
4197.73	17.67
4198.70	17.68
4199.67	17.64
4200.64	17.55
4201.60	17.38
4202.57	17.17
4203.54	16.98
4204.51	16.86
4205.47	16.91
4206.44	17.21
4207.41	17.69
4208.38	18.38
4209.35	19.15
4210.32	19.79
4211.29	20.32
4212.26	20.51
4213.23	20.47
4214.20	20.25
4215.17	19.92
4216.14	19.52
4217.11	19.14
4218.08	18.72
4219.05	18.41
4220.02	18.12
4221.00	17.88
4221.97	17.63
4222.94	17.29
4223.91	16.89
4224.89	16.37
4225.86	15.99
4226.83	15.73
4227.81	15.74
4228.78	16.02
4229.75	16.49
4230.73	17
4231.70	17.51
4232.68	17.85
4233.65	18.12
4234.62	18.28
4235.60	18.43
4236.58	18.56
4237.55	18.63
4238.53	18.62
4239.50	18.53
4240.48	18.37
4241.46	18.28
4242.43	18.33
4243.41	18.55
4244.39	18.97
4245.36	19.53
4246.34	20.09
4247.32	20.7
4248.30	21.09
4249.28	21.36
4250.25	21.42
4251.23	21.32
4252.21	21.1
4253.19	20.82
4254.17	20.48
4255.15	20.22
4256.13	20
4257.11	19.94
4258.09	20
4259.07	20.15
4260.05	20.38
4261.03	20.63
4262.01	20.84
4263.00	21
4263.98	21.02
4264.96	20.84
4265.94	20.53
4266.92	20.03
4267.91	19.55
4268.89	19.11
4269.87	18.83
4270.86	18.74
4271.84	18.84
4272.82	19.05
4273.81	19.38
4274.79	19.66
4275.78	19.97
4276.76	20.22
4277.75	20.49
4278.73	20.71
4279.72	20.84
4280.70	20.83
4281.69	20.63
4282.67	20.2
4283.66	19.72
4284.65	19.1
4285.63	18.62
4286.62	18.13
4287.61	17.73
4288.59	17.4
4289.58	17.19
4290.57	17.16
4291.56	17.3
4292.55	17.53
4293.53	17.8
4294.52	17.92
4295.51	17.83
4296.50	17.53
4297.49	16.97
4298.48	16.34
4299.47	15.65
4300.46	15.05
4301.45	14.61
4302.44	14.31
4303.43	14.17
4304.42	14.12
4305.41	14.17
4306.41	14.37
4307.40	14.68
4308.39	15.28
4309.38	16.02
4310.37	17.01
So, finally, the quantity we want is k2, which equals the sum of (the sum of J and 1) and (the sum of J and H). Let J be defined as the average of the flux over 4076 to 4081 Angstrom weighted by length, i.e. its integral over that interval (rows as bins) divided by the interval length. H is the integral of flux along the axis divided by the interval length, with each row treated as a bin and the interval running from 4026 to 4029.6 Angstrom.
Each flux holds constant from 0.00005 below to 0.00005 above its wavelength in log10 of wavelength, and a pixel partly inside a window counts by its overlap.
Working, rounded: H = 18.2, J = 17.5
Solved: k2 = 54.1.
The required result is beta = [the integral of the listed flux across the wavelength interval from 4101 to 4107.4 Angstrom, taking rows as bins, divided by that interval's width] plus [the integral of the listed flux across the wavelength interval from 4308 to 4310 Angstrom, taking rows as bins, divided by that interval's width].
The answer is 34.0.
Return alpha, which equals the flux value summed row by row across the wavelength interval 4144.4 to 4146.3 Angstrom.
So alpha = 32.6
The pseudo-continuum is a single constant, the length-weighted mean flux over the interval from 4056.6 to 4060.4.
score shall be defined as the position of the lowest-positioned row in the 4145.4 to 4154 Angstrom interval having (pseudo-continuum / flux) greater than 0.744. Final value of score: 4145.86 Angstrom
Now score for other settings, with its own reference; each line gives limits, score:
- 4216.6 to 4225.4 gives 4218.08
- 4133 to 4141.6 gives 4133.47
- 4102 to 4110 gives 4102.18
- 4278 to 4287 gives 4285.63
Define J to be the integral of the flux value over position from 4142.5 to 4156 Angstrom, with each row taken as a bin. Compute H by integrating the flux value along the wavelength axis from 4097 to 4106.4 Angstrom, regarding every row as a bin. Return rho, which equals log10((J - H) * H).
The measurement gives 4.1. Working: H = 166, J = 234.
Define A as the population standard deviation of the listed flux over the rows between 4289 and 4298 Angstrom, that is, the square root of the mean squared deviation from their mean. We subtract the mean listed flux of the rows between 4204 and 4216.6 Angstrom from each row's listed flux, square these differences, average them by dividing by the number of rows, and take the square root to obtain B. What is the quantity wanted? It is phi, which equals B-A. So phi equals 1.0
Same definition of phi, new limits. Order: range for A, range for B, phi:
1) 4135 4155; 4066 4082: -0.4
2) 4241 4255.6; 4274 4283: -0.7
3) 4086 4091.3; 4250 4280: 0.4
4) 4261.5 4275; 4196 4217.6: 0.4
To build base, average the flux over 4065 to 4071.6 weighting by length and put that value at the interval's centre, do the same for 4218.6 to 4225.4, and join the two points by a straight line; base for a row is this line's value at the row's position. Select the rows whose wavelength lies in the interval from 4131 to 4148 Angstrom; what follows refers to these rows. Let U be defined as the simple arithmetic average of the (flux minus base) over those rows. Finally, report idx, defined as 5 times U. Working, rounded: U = -0.2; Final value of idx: -1.1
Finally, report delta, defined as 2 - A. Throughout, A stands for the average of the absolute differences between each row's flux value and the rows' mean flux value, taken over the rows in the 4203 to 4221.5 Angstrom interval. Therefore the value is 0.9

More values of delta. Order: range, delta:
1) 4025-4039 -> 1.7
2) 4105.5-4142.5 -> 1.4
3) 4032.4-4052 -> 1.1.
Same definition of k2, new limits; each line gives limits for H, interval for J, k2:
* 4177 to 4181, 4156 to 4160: 56.4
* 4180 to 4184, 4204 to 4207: 53.7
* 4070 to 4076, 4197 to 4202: 55.1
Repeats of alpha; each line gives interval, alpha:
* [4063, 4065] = 32.5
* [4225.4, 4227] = 31.7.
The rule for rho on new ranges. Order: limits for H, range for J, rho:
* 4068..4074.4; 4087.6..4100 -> 4.2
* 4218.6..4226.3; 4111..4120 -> 3.7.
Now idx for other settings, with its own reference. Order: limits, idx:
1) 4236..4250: 10.0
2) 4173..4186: 3.7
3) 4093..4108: -3.6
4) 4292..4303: -0.9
